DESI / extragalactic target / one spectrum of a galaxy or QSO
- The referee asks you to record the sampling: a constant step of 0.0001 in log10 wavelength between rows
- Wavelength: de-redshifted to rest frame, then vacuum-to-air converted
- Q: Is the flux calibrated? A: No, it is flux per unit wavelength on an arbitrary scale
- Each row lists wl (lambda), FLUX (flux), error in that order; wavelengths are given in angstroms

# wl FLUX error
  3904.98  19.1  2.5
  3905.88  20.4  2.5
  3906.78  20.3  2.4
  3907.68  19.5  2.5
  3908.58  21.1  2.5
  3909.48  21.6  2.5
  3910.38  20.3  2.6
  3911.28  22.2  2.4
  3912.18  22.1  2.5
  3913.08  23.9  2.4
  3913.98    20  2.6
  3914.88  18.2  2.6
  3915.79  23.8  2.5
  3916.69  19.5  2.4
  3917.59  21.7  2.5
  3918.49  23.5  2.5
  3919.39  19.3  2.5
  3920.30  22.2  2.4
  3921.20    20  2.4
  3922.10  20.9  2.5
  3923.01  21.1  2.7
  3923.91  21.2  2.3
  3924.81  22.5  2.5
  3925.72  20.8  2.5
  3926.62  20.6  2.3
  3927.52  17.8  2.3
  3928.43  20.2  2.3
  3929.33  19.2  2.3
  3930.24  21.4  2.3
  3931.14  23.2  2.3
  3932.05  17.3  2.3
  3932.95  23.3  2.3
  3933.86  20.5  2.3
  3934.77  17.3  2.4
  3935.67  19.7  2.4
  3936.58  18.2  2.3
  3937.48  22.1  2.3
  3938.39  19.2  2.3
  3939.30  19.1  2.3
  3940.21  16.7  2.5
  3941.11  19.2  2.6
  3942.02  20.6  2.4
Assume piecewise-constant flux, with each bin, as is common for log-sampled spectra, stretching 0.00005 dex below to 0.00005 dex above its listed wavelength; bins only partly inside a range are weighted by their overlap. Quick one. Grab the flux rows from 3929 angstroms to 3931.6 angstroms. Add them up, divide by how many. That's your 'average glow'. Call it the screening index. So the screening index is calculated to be 21.3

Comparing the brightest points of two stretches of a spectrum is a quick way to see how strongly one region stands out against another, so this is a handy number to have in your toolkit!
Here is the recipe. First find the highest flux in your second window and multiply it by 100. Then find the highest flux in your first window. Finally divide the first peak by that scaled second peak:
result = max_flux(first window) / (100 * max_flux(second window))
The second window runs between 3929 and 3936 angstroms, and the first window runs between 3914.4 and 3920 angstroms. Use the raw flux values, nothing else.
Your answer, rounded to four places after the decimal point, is 0.0102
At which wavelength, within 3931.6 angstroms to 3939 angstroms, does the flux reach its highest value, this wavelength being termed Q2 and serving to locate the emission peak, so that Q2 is 3932.95 angstroms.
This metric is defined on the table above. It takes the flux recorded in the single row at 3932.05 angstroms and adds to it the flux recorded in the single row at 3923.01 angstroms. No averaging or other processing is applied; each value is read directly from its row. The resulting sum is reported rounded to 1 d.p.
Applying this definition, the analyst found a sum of 38.4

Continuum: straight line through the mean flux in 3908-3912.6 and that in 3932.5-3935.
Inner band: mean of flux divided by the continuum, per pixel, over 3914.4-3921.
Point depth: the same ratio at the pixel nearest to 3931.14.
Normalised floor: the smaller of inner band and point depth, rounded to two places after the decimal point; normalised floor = 1.00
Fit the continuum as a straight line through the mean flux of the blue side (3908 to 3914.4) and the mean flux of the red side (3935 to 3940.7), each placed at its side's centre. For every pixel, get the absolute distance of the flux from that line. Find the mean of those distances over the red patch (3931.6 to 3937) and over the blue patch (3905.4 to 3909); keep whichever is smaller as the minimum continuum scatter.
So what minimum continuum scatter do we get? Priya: 1.64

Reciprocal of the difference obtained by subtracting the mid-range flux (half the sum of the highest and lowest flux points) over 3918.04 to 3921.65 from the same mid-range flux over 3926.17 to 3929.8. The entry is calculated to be -0.5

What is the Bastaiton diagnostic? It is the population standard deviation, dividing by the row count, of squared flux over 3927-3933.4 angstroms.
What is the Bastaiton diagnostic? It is 91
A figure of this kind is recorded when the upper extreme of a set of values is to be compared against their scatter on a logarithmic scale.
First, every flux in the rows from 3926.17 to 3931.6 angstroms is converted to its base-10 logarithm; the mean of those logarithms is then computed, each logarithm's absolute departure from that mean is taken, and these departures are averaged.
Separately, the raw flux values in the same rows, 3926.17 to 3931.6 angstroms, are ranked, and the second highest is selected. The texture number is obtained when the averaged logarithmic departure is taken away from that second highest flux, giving 21.4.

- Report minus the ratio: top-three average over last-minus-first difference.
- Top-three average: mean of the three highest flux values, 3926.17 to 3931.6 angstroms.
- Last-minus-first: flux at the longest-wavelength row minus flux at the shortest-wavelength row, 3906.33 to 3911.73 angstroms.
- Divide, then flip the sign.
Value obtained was -11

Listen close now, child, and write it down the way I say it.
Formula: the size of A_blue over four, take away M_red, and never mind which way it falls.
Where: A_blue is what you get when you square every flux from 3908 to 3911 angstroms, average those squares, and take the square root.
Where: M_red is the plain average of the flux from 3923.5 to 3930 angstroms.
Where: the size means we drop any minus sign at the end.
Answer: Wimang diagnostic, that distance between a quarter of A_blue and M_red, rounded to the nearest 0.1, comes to 15.1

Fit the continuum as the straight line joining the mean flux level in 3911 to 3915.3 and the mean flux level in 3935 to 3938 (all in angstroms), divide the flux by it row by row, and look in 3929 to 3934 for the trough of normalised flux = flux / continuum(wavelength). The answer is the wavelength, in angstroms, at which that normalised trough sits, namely 3932.05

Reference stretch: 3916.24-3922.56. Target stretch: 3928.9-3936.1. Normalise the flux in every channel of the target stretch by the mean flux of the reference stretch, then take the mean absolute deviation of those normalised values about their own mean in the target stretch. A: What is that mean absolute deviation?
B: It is 0.09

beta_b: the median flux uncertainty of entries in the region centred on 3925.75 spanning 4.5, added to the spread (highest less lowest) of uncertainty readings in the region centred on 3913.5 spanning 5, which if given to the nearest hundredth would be 2.50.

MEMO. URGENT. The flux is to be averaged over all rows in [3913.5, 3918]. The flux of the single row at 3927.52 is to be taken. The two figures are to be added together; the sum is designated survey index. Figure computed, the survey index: 38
